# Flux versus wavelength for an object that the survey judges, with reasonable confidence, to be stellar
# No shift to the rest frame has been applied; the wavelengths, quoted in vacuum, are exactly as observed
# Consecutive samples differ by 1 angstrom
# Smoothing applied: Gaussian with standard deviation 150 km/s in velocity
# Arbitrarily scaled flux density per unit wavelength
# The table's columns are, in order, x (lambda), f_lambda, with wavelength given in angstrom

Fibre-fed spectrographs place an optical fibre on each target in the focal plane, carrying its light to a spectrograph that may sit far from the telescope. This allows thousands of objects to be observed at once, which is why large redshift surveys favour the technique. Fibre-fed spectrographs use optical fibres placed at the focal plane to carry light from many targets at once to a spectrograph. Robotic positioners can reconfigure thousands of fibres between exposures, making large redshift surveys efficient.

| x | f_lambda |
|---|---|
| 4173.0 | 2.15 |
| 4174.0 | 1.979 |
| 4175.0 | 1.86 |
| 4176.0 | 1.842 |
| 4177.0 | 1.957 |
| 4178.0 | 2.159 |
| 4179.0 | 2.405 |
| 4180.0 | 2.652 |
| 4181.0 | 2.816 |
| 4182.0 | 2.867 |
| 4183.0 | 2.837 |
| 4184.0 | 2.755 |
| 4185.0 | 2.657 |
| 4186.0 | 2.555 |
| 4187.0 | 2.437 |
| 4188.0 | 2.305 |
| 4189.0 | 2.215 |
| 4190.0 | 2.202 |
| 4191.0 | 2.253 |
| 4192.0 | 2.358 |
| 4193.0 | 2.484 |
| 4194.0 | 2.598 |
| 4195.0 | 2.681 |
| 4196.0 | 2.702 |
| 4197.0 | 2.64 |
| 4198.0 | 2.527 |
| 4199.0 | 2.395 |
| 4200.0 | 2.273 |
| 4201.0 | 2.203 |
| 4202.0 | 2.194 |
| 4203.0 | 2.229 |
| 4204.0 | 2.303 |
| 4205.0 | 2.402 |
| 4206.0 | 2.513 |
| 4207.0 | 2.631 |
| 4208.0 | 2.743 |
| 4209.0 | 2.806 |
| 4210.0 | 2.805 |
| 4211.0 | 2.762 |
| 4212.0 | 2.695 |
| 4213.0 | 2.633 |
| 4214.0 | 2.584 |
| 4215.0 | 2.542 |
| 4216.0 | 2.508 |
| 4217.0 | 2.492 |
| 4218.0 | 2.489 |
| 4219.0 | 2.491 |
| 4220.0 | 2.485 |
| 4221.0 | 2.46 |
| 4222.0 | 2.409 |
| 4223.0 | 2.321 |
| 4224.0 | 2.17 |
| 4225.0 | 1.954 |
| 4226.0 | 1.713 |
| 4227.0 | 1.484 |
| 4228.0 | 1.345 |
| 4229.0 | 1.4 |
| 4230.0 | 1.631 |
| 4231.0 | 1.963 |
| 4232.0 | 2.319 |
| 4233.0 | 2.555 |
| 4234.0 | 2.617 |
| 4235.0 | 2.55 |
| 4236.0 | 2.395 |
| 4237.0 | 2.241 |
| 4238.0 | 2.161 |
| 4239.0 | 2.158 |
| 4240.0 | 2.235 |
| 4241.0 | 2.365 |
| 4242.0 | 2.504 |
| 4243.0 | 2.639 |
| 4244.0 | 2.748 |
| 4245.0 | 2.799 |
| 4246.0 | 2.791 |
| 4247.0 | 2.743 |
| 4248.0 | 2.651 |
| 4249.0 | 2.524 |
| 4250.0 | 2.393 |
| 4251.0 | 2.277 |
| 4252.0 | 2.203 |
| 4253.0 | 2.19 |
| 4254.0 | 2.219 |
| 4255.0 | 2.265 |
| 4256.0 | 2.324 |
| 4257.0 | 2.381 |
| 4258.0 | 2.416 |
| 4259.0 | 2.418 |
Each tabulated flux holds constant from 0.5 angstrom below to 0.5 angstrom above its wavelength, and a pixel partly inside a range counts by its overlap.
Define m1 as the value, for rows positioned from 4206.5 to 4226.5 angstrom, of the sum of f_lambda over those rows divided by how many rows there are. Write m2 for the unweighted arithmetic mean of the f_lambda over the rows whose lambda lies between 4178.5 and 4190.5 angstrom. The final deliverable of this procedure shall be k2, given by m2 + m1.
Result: 5.04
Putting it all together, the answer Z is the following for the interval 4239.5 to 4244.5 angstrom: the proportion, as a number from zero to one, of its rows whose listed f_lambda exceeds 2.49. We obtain 0.6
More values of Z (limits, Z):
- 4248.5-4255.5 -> 0.1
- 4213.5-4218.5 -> 0.8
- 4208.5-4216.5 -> 1.0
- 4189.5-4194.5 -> 0.2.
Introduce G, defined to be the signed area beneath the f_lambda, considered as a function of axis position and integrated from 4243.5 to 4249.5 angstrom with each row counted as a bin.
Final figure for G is 16.3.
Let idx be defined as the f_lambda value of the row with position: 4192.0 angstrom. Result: 2.358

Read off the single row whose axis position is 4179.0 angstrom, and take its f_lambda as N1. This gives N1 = 2.405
